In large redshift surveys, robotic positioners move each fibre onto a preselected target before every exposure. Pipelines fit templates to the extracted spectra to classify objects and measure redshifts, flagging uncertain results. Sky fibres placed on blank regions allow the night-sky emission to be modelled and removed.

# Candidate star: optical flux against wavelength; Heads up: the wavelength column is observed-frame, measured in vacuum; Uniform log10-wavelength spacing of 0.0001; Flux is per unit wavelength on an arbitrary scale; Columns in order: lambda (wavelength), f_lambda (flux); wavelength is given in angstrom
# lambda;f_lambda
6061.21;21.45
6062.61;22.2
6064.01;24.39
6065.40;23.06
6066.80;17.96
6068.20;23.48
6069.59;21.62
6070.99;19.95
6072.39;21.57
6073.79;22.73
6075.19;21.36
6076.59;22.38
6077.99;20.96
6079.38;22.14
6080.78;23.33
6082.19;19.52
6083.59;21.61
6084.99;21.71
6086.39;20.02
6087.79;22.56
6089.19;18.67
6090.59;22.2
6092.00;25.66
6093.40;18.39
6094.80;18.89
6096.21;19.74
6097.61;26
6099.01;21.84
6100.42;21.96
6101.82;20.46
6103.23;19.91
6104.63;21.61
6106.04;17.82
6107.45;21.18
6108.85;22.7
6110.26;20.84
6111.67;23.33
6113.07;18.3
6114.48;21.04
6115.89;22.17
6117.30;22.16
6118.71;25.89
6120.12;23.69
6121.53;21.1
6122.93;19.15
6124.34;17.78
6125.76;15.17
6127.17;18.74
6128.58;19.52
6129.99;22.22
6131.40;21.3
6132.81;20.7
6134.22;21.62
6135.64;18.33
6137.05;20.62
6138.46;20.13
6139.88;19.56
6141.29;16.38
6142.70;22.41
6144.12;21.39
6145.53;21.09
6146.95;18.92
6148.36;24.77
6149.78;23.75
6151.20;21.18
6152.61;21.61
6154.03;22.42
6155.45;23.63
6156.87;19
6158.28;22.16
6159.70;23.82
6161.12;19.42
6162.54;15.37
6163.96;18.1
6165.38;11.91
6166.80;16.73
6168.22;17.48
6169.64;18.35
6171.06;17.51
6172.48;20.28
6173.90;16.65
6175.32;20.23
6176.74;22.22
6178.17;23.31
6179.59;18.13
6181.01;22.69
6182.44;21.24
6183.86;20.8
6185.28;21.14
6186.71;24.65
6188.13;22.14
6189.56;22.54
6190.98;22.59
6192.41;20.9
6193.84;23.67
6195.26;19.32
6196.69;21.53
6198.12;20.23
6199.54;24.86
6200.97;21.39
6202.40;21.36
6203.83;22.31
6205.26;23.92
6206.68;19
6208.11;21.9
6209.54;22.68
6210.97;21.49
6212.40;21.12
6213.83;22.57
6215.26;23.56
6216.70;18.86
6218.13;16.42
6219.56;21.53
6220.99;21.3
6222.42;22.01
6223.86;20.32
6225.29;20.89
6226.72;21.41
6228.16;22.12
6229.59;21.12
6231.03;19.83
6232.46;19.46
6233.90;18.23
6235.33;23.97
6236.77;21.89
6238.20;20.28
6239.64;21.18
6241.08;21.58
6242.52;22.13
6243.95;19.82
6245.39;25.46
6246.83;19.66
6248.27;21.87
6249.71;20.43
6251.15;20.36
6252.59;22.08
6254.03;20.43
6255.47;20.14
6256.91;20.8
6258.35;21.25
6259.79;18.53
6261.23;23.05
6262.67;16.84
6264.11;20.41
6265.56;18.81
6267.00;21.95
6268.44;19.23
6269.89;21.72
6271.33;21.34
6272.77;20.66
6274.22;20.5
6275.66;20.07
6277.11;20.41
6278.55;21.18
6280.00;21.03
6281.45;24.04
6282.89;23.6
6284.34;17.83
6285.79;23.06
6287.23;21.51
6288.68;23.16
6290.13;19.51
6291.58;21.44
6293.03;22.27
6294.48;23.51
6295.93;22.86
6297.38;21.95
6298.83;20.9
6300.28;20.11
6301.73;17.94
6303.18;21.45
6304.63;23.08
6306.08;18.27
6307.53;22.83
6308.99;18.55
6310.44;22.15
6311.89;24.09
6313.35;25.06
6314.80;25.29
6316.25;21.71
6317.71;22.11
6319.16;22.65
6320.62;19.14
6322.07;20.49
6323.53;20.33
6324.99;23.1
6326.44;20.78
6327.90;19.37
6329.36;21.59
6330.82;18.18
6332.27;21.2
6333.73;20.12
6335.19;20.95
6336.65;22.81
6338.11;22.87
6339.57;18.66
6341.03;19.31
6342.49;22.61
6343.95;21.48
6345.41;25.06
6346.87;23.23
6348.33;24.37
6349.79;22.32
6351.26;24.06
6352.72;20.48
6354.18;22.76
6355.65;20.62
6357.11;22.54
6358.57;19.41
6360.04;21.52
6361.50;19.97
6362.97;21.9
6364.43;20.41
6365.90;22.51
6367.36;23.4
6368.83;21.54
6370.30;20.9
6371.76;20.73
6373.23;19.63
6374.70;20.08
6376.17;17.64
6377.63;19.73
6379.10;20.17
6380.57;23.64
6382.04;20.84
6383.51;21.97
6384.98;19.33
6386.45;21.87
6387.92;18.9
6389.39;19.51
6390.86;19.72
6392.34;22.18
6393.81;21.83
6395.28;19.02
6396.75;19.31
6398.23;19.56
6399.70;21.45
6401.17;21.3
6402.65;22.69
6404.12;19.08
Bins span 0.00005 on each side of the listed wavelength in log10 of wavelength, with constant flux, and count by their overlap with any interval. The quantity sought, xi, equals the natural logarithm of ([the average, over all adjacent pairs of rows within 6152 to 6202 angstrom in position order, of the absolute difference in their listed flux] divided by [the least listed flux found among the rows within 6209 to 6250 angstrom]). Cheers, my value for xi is -1.85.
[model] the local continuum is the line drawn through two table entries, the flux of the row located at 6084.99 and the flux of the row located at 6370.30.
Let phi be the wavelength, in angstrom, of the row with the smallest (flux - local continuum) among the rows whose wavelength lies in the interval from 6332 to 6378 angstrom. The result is 6376.17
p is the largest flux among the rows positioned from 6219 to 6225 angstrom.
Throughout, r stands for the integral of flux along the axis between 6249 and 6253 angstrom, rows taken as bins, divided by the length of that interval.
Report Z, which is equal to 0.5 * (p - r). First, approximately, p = 22.01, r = 20.9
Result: 0.57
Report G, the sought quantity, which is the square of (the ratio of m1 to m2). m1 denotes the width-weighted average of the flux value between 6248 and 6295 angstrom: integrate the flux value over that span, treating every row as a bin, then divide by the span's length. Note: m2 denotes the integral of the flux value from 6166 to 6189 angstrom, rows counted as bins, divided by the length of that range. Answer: 1.08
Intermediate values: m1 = 21.0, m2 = 20.2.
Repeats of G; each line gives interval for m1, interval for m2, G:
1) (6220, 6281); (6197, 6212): 0.91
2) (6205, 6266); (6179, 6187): 0.96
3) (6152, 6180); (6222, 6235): 0.88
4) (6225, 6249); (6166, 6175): 1.41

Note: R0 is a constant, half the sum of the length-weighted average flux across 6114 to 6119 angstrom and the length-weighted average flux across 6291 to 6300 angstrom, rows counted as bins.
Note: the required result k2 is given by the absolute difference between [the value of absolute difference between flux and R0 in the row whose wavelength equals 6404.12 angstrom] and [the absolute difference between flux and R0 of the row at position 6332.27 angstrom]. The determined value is 2.1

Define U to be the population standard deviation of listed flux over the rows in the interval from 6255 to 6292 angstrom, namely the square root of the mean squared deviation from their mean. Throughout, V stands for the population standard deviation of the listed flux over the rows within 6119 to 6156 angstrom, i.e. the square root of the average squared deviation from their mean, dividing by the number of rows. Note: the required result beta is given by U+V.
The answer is 4.0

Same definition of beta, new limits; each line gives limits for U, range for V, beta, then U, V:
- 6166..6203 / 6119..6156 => 4.5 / 2.3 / 2.2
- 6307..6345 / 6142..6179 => 4.9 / 1.9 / 3.0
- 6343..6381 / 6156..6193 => 4.6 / 1.7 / 2.9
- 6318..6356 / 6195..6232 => 3.5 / 1.8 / 1.7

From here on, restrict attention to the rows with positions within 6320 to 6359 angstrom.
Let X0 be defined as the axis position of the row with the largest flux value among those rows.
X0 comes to 6345.41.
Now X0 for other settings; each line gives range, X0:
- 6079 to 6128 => 6097.61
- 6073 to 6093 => 6092.00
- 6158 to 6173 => 6159.70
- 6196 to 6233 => 6199.54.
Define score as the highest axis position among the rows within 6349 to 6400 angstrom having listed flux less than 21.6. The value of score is 6399.70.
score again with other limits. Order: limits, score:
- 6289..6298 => 6291.58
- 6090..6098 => 6096.21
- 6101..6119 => 6114.48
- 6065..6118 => 6114.48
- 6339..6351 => 6343.95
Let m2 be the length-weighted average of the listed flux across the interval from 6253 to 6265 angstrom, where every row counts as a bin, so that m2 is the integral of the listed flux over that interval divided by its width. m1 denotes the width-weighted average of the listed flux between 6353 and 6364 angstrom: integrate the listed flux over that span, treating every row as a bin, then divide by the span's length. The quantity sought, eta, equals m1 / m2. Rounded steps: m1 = 21.2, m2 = 20.2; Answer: 1.05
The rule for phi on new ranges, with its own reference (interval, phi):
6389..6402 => 6395.28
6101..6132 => 6125.76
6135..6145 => 6141.29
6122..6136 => 6125.76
